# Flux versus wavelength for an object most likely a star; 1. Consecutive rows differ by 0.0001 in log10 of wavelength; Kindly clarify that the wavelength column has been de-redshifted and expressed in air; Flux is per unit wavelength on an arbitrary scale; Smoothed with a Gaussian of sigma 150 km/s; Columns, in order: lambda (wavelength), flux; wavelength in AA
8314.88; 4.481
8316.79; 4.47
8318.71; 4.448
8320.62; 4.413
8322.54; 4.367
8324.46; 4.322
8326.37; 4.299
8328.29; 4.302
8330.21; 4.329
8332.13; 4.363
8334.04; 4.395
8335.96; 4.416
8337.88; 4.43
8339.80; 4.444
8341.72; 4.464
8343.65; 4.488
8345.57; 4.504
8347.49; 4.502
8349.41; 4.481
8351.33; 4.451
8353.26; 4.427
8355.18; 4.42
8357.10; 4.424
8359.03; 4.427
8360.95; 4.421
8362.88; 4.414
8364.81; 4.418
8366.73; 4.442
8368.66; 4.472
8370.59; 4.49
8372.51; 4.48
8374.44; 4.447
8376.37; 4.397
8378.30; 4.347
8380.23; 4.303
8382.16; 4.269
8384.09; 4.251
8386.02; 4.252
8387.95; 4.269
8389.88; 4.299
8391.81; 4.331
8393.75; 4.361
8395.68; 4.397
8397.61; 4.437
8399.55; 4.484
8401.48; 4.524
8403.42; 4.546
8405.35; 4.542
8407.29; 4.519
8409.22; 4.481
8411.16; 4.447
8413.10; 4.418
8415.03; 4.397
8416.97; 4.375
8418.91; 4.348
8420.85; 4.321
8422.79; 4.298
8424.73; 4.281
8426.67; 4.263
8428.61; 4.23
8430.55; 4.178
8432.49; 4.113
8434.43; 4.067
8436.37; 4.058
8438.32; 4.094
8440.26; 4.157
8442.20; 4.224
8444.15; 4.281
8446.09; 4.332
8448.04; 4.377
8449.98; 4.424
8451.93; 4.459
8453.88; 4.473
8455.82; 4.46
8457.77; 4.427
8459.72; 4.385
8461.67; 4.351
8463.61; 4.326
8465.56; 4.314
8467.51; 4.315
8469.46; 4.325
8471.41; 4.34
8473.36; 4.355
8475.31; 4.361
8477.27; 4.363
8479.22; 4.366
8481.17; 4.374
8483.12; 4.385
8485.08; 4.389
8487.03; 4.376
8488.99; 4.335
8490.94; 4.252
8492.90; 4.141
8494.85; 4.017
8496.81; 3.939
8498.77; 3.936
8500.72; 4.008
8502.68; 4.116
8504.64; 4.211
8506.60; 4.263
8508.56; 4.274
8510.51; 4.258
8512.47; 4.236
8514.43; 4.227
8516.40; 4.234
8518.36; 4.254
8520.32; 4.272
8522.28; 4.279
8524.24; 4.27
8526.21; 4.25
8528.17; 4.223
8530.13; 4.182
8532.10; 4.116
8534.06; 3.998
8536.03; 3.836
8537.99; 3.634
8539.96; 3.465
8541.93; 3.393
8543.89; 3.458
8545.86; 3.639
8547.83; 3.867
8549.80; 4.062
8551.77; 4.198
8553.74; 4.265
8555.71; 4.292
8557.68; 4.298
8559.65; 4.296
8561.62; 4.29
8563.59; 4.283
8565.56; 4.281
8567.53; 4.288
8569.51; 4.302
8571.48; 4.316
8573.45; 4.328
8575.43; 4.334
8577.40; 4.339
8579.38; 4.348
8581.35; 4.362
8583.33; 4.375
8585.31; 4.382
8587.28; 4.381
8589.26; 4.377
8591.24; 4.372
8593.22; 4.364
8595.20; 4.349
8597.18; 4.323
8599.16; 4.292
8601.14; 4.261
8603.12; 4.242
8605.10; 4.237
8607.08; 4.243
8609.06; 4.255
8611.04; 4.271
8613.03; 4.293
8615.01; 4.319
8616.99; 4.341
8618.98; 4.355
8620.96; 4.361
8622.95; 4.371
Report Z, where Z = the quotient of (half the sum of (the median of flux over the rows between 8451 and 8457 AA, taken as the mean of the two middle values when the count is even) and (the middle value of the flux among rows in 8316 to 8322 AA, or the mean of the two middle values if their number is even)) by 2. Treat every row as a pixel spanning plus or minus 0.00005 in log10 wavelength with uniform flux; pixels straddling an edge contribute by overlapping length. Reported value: 2.23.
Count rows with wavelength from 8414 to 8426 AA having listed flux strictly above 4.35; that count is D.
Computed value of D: 2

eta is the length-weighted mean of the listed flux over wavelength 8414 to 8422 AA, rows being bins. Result 4.36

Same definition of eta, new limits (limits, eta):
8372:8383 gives 4.37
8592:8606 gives 4.30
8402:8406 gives 4.54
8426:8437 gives 4.15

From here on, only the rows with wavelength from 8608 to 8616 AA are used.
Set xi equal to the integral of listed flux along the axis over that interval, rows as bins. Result 34.3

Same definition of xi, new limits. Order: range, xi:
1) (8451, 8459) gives 35.6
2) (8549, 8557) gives 33.7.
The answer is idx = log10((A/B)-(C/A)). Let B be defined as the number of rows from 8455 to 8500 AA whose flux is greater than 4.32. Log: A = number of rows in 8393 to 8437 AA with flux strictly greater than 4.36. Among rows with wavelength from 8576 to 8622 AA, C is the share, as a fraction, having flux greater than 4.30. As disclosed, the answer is -0.1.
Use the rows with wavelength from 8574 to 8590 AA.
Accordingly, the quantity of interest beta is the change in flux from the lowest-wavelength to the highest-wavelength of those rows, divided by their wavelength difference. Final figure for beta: 0.003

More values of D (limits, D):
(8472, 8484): 6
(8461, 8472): 1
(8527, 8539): 0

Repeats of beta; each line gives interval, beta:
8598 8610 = -0.004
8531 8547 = -0.035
